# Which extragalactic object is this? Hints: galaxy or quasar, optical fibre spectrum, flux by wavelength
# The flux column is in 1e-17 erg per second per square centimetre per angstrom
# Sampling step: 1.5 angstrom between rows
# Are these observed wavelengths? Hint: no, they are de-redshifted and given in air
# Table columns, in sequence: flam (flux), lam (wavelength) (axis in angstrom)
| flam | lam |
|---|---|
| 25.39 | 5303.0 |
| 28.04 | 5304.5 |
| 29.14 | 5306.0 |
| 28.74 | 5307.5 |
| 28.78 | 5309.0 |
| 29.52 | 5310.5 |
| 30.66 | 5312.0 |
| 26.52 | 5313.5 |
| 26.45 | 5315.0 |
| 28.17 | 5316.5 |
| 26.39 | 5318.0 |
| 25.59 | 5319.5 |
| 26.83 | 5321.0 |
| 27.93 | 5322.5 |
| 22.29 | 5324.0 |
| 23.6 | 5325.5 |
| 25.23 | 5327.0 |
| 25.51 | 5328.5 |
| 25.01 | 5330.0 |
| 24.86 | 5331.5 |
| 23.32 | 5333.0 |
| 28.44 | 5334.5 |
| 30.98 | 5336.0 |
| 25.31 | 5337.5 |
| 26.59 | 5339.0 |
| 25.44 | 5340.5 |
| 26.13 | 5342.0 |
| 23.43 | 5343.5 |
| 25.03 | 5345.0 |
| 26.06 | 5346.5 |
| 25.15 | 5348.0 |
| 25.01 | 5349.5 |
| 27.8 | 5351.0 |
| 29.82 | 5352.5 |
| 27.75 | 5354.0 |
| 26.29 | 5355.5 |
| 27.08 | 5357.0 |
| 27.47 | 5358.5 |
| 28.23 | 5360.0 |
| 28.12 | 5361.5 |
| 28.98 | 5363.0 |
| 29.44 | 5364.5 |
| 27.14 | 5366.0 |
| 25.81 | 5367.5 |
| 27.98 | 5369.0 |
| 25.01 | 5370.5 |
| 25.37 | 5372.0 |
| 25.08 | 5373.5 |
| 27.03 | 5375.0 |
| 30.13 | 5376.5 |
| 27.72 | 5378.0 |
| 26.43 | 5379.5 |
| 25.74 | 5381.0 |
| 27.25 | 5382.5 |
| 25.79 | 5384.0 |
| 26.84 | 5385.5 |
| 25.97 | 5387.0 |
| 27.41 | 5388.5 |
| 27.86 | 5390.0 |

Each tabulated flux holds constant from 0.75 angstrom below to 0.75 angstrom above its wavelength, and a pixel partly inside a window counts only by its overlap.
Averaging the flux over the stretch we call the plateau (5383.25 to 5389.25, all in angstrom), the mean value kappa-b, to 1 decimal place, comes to 26.5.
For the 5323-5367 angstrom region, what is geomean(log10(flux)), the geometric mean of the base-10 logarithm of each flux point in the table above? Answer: 1.42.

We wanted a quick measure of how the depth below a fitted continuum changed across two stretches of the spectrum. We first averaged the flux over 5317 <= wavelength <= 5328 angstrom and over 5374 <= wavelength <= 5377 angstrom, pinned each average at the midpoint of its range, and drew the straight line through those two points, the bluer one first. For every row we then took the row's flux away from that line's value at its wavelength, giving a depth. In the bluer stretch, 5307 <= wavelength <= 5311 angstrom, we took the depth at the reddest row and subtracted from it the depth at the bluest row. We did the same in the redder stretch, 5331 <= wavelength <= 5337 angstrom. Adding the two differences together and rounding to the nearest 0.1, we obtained -6.5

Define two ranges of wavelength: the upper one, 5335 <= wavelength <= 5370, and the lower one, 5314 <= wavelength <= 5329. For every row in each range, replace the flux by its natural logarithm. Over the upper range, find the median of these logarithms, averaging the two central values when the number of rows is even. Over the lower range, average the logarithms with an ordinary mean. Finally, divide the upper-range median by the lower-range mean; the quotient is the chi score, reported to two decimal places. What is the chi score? 1.02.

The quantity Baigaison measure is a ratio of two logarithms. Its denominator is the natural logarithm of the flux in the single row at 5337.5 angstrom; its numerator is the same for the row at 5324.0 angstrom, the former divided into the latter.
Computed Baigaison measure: 0.961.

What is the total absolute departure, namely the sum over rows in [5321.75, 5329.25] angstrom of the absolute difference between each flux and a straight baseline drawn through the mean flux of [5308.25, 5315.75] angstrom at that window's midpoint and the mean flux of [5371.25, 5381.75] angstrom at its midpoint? 16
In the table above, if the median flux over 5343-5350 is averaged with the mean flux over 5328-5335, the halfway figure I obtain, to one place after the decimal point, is 25.2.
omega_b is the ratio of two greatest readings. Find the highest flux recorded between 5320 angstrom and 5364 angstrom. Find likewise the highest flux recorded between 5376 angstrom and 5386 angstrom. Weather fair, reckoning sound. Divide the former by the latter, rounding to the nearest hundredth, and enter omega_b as 1.03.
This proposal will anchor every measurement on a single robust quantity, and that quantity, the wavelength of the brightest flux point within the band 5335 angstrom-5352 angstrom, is 5336.0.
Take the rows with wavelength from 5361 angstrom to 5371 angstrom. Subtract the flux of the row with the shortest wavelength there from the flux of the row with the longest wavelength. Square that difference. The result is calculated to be 10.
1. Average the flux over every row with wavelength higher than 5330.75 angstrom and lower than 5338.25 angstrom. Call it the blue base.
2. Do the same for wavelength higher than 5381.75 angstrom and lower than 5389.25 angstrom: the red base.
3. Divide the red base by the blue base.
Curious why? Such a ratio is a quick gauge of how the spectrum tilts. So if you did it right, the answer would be 1.00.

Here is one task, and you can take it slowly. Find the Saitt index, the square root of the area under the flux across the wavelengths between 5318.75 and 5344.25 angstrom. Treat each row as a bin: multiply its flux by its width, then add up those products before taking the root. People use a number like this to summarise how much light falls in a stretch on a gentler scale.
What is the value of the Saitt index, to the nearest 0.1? 25.6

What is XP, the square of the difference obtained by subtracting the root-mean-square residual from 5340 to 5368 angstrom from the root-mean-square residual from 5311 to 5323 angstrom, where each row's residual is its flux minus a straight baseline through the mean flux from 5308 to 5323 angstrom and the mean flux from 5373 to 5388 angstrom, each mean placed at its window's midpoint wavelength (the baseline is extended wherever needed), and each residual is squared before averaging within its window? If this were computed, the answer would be 0.05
